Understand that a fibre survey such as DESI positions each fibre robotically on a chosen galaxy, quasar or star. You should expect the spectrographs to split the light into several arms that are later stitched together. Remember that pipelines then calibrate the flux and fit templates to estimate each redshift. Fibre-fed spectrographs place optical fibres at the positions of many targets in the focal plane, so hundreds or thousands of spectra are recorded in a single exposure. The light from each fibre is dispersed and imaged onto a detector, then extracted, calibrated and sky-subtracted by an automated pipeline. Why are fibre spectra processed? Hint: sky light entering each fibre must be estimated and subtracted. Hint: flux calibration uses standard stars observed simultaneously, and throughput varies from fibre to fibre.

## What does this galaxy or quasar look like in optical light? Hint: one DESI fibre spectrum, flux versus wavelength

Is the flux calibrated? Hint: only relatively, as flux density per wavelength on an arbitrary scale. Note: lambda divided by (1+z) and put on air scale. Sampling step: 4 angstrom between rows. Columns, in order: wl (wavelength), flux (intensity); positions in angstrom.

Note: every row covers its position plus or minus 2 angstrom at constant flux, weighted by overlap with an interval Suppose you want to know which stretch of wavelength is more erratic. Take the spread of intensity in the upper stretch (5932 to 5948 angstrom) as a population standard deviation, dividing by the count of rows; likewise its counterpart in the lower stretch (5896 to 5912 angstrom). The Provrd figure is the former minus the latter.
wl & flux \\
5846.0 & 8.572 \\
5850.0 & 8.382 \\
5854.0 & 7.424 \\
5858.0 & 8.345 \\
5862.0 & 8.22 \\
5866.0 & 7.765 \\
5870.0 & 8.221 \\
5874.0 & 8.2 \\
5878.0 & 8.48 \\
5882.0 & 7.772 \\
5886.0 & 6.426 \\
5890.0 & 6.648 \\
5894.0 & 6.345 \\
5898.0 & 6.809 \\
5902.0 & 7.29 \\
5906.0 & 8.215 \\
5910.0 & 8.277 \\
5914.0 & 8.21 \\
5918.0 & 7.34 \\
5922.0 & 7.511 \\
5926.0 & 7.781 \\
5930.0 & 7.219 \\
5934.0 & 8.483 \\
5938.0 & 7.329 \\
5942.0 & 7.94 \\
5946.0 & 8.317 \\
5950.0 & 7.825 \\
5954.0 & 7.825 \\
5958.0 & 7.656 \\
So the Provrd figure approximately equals -0.18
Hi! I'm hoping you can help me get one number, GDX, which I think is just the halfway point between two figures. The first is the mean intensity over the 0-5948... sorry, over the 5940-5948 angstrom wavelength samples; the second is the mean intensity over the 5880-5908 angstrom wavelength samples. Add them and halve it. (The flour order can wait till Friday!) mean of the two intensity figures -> 7.60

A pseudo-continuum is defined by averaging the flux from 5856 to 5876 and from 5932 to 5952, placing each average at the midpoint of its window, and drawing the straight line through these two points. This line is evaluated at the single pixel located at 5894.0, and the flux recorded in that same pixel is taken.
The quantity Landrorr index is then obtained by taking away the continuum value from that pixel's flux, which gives -1.7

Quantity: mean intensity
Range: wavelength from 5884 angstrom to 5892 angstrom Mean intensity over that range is 6.54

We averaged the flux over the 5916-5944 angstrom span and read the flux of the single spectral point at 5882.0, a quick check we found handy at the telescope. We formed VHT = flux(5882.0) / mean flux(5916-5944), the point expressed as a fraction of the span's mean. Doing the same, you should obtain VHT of 1.01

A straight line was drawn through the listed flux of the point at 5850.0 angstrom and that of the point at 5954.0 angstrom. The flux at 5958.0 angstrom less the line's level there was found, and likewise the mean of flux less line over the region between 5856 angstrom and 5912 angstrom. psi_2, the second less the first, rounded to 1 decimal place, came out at -0.4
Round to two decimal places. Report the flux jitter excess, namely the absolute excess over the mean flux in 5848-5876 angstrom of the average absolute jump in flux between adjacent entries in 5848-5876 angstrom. 7.59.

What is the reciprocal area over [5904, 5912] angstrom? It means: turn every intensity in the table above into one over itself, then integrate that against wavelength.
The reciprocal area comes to 0.97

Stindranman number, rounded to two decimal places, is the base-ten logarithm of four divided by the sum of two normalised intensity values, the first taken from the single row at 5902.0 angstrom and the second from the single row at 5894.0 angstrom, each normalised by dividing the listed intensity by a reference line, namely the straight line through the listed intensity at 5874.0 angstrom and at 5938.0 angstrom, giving 0.36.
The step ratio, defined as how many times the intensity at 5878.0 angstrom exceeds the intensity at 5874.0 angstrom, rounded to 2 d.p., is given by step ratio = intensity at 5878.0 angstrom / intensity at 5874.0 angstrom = 1.03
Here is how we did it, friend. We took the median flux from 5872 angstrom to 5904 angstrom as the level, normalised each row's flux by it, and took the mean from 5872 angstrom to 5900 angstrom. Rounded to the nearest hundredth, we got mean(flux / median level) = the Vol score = 1.03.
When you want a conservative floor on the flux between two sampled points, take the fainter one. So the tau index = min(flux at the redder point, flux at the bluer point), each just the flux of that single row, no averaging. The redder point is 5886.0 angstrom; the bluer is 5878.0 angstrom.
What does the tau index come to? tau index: 6.4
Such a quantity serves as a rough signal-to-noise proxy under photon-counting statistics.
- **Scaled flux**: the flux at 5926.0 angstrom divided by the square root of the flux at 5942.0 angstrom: 2.76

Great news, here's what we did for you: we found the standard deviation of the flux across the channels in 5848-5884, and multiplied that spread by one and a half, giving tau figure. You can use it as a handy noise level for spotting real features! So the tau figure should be 0.5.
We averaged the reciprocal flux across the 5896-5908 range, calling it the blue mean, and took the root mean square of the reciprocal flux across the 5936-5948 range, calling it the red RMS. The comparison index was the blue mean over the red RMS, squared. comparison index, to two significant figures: 1.1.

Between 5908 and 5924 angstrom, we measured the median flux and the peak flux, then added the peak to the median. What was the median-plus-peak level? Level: 16.1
